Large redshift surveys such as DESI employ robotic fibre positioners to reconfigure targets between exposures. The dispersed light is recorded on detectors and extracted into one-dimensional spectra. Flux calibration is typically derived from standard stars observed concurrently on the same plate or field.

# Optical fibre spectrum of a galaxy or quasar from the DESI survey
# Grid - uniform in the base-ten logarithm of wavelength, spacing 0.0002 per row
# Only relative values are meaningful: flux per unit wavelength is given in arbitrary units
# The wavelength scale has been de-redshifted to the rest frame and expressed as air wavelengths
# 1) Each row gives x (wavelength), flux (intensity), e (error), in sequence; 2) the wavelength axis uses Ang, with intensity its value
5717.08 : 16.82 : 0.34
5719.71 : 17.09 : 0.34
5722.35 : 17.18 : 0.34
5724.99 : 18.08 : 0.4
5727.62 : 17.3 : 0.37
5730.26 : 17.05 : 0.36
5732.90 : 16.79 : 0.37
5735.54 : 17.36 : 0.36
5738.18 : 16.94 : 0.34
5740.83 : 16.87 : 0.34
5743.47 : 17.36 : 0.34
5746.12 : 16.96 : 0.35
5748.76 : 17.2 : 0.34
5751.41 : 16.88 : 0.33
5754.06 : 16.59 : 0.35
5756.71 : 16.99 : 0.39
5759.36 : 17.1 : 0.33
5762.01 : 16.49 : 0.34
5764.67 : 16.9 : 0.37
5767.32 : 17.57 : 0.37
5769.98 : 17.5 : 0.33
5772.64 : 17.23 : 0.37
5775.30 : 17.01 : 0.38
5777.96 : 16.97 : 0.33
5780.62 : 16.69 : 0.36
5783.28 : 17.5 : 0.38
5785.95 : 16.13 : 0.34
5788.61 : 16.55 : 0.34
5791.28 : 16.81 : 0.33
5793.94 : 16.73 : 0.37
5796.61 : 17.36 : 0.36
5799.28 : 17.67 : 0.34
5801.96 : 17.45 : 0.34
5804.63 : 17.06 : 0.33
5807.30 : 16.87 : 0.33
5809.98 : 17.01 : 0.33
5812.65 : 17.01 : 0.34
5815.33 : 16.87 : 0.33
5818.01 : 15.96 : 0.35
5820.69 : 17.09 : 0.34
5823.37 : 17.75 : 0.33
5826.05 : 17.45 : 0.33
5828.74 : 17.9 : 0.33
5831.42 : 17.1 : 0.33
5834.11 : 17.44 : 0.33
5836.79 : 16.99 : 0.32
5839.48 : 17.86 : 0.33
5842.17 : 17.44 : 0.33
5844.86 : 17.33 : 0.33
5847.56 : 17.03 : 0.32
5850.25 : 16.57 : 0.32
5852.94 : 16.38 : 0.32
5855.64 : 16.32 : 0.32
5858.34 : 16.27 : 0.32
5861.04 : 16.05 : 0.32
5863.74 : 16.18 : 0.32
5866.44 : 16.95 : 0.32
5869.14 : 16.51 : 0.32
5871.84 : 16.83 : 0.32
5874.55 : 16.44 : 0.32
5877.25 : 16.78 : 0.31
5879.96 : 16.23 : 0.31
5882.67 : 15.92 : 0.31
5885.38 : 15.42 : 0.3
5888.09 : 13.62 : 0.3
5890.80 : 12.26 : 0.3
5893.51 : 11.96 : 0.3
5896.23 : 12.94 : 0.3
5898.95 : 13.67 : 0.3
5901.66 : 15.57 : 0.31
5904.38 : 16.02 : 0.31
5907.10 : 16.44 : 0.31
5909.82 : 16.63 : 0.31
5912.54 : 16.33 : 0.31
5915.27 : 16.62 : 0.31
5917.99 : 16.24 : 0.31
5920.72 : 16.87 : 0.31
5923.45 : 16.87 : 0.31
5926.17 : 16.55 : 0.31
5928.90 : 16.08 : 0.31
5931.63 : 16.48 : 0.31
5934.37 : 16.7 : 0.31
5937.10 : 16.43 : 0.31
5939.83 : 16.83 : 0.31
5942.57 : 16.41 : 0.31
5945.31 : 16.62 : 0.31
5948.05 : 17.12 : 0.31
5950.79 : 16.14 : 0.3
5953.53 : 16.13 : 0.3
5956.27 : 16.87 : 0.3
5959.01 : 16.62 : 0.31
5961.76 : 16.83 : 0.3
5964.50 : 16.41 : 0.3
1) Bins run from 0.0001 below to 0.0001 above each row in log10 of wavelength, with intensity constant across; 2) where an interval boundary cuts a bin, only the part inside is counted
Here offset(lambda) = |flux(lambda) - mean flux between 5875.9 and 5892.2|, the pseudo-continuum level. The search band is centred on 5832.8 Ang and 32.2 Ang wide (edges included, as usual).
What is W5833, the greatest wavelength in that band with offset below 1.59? 5818.01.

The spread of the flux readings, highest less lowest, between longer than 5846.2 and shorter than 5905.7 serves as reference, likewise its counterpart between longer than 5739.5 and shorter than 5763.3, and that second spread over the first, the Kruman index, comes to 0.17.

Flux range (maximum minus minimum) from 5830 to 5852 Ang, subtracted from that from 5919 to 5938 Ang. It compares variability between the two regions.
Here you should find -0.50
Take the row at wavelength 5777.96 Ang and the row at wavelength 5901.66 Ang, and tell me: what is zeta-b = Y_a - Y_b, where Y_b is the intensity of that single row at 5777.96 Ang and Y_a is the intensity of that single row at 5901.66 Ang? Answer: -1.4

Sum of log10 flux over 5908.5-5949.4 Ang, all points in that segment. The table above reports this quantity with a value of 18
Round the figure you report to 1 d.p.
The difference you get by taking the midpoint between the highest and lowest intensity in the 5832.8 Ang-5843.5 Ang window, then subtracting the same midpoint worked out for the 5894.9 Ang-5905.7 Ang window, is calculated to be 2.9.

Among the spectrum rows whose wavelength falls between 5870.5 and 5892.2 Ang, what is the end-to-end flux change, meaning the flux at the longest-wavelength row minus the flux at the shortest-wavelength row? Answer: -4.6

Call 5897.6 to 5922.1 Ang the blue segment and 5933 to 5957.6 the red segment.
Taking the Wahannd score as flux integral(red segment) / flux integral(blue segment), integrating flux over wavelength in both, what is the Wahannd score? 1.04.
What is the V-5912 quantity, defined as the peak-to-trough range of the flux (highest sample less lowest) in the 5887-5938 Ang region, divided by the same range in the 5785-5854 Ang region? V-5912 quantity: 2.5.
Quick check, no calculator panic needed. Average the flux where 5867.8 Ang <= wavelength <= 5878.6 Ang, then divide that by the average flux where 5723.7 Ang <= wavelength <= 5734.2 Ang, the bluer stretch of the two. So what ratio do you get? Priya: 0.96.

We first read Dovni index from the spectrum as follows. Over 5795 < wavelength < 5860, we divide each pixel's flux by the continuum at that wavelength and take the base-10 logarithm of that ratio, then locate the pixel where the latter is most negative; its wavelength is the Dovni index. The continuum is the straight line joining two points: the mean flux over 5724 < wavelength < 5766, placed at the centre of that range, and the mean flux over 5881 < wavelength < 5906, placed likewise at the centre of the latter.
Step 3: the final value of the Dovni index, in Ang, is 5818.01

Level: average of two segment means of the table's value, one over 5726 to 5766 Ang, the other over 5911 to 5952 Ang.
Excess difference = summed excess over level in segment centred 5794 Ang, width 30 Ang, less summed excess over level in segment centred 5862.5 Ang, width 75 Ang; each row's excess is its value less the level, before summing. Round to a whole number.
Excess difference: 22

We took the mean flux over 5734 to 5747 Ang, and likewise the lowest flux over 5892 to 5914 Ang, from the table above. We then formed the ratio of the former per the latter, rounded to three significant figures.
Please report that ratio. 1.43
